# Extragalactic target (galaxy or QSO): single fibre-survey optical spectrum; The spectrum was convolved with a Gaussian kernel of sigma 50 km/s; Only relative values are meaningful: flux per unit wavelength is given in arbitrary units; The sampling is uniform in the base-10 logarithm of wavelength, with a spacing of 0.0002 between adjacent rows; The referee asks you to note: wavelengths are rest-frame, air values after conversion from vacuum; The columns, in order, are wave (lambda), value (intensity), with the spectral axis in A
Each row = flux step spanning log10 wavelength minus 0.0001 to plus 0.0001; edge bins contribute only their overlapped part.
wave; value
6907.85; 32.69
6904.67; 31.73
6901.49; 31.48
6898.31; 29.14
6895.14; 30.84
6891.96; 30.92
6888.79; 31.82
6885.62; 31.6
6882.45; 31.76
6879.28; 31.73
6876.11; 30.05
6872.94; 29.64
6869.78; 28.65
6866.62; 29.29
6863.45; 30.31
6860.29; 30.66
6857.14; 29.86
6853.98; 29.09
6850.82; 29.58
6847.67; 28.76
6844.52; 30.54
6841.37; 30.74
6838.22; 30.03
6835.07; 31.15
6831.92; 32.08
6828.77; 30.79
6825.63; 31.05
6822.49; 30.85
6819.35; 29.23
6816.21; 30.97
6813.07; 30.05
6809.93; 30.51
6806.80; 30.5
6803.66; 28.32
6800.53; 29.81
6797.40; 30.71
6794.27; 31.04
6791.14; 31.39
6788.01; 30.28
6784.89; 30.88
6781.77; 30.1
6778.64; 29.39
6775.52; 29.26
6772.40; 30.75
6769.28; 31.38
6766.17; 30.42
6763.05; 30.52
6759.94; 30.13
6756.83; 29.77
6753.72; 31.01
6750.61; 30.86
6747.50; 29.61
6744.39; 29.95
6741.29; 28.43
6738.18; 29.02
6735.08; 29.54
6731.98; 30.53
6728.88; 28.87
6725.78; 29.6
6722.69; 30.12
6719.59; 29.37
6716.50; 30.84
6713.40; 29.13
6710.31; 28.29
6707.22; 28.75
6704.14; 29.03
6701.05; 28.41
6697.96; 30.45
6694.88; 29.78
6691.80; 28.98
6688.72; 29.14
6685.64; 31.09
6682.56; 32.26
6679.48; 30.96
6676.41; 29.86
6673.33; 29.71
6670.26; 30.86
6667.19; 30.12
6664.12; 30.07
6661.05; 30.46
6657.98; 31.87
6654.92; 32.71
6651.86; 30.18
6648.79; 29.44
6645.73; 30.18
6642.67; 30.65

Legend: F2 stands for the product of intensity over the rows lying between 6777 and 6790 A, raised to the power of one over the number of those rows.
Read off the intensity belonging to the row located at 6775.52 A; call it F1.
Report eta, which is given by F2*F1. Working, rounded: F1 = 29.26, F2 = 30.16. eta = 882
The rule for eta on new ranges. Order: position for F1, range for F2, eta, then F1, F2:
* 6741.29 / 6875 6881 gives 878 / 28.43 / 30.88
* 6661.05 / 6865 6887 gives 925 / 30.46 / 30.36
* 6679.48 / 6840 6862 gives 925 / 30.96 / 29.88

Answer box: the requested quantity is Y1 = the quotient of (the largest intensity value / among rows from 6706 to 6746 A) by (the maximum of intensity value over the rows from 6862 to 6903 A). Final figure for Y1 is 0.97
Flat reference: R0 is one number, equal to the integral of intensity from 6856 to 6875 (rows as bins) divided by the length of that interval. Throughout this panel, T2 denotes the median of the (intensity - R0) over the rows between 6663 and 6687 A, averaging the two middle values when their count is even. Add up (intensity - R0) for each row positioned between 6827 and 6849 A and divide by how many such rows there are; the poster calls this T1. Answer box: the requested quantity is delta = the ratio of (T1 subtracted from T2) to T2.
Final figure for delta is -0.1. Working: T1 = 0.84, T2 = 0.7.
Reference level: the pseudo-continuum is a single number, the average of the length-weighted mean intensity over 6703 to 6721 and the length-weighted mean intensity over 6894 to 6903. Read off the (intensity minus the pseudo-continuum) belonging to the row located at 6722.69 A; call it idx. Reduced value 0.3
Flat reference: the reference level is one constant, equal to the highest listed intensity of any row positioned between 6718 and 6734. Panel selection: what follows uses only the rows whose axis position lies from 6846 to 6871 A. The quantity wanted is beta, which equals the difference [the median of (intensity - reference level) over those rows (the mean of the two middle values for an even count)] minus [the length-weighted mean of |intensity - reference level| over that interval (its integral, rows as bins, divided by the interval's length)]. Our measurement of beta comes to -2.1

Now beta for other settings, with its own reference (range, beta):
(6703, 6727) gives -2.5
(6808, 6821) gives -0.8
